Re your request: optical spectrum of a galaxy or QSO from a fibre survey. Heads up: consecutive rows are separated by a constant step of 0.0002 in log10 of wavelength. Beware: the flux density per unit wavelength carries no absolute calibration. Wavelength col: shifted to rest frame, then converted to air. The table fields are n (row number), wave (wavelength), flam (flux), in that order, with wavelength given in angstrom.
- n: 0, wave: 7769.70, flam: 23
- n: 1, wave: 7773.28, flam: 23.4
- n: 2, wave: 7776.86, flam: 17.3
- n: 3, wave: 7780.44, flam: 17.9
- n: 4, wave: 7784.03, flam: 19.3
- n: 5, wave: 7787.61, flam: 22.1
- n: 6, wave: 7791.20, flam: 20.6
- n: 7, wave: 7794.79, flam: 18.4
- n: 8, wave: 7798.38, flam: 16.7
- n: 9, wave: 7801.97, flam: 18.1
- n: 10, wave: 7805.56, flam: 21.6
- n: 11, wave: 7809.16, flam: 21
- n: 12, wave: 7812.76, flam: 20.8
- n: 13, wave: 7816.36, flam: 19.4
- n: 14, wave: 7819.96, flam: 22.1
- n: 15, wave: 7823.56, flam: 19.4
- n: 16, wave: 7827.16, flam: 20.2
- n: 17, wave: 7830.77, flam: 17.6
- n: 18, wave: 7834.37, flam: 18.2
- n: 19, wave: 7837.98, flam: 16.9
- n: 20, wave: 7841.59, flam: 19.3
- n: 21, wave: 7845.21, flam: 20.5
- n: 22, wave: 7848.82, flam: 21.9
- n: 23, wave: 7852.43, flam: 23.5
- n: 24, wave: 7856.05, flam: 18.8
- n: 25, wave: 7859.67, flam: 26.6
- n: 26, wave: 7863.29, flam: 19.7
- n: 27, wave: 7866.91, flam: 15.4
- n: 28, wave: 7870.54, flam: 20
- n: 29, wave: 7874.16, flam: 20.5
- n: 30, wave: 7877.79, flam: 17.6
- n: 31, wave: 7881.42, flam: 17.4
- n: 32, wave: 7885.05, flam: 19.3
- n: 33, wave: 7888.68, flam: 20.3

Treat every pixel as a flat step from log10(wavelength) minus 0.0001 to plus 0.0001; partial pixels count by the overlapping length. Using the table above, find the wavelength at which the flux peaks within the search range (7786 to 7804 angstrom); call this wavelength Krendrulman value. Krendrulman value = 7787.61 angstrom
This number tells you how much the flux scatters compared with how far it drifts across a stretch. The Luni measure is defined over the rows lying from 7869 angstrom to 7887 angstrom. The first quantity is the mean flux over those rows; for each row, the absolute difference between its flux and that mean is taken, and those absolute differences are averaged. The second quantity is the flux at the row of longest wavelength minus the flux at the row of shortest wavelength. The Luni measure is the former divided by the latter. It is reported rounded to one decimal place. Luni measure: -1.7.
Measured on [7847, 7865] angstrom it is -1.1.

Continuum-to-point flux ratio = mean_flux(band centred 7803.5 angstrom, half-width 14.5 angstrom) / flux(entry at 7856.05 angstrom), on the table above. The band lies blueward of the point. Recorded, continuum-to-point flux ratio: 1.04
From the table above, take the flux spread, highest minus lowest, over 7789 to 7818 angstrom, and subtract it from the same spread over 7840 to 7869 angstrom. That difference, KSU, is 6.3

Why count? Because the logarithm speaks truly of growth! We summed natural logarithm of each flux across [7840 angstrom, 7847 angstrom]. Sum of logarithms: 5.98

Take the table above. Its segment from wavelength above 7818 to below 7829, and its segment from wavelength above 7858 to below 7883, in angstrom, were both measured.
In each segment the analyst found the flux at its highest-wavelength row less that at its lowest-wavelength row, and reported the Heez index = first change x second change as 17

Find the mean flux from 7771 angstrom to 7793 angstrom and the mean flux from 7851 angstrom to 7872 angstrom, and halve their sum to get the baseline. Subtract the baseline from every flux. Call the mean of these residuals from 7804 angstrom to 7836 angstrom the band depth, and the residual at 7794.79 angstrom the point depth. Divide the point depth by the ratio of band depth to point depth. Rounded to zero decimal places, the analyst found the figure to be -11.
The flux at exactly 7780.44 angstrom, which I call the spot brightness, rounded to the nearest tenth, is 17.9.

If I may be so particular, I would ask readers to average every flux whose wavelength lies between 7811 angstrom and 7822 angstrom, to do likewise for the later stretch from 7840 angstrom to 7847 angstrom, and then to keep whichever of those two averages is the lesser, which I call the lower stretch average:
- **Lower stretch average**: 19.9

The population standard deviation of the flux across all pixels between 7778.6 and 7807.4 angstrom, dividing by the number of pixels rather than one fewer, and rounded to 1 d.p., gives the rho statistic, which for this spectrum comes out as 1.8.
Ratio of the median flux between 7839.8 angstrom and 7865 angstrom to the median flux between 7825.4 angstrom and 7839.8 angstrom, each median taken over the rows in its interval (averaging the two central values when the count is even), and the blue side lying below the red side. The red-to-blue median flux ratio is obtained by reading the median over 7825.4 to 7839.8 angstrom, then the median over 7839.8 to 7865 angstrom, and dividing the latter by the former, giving 1.15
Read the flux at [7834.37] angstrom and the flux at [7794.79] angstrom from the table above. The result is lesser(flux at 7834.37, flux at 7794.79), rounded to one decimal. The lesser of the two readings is 18.2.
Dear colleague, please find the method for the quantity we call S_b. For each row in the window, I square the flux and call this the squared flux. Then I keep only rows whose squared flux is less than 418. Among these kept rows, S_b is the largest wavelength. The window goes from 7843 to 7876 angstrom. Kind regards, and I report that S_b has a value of 7870.54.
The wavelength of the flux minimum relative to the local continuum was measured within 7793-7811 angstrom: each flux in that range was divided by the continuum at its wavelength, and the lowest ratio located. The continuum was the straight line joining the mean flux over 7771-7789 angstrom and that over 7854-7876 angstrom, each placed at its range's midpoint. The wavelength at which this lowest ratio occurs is 7798.38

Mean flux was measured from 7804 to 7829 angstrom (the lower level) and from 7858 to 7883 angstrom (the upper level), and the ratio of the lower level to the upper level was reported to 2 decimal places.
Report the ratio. 1.05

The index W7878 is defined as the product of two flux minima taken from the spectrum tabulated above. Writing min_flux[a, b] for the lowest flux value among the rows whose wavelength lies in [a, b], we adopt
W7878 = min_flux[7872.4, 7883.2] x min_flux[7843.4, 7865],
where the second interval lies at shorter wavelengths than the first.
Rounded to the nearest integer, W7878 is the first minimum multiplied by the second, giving 327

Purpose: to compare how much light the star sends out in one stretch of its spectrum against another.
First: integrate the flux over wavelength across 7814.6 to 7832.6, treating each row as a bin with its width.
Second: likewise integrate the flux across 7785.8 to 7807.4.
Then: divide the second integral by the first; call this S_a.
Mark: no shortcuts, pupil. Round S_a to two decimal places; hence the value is 1.19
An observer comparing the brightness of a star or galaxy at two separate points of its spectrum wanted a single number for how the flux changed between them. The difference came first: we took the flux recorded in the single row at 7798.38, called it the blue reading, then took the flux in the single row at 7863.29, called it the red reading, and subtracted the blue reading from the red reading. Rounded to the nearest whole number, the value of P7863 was 3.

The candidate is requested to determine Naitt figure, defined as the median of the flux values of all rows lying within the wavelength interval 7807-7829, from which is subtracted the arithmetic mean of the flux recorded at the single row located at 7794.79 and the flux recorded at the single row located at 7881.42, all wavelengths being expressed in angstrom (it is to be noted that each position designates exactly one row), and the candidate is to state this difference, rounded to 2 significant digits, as 2.6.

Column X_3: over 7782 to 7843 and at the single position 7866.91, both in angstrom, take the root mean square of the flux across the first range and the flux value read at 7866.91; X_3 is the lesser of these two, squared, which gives 237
